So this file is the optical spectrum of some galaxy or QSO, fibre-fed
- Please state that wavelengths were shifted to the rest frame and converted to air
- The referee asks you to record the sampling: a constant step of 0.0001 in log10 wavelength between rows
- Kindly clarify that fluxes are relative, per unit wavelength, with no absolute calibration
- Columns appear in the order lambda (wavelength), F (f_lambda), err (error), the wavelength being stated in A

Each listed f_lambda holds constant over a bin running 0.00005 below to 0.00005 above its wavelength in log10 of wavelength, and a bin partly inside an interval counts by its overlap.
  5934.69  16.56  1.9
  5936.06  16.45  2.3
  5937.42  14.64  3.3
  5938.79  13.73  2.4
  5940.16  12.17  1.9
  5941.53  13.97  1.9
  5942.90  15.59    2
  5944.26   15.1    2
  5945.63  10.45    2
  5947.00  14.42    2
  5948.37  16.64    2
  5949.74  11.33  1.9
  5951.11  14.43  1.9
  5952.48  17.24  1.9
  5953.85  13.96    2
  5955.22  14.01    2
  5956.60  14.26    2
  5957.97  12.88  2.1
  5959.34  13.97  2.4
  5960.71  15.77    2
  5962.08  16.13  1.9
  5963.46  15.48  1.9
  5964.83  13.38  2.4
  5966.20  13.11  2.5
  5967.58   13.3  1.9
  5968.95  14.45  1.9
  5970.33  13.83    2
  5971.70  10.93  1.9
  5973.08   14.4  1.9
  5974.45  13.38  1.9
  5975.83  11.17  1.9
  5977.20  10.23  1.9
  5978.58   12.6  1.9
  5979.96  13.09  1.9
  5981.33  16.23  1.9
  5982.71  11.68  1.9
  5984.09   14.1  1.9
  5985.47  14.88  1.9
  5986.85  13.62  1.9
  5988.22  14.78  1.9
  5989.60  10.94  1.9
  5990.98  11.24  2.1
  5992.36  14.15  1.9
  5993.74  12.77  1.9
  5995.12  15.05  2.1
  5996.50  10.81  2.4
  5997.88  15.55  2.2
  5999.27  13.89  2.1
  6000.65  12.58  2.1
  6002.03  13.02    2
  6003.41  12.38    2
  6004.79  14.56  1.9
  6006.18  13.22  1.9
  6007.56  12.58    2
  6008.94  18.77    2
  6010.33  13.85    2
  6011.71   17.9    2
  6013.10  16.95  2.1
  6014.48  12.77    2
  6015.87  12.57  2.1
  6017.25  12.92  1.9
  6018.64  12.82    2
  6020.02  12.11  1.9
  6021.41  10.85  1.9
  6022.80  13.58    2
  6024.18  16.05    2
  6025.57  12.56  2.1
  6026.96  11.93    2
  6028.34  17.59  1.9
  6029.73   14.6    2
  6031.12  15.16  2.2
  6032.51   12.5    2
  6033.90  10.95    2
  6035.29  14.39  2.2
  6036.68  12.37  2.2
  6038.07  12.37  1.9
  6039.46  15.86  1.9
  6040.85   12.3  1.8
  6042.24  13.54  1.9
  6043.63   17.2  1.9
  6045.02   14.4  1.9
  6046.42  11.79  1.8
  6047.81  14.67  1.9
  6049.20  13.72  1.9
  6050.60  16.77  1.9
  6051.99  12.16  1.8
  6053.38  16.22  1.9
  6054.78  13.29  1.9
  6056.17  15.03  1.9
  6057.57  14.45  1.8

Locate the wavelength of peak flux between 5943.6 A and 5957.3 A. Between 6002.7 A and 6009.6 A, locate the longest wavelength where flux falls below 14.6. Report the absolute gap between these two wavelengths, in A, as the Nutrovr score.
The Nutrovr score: 55.1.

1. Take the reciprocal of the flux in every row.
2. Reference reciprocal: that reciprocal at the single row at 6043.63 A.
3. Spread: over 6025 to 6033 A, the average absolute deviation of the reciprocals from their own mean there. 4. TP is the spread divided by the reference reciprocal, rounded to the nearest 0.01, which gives 0.15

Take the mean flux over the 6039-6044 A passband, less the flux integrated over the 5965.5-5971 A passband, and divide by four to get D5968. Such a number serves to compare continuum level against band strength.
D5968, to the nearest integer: -15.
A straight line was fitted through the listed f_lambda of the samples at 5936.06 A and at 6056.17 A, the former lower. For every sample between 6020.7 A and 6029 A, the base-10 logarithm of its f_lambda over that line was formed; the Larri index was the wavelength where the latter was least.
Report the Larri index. 6021.41 A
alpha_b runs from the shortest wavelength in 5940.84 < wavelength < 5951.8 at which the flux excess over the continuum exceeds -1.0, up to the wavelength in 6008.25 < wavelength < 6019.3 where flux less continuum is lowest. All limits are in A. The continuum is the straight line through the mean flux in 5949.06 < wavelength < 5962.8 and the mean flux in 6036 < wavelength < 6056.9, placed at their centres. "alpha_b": 74.3 A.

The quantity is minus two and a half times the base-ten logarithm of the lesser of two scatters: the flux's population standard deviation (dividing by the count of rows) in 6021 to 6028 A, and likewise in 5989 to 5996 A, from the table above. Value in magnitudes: -0.51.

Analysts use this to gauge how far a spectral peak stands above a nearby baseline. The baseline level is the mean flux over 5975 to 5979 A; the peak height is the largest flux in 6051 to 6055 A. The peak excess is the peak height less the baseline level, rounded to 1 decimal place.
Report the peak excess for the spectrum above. 4.9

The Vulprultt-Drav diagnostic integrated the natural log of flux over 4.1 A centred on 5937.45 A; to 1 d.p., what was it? 11.1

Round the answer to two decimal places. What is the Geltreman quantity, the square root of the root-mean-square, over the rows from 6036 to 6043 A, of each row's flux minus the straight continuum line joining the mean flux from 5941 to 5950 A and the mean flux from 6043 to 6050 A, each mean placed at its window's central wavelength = 1.31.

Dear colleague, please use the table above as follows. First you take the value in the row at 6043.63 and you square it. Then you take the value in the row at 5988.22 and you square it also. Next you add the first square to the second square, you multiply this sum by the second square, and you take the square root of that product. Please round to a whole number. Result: 335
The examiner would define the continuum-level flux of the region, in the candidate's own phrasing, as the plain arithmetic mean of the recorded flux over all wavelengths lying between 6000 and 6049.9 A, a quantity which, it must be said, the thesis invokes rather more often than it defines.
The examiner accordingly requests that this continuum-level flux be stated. 13.82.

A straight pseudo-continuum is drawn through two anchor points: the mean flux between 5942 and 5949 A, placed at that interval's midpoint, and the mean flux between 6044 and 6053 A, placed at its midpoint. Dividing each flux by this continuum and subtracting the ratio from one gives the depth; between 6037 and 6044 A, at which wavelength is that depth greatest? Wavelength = 6040.85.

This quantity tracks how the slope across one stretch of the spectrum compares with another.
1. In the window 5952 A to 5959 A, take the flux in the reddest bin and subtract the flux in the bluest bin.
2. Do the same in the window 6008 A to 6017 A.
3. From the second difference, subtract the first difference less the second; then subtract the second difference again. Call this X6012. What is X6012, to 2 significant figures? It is -1.8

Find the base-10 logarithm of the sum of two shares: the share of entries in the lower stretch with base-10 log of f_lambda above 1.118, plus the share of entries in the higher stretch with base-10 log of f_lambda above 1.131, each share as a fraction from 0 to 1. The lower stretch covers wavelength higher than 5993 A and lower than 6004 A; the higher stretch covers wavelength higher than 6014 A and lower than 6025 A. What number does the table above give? -0.204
